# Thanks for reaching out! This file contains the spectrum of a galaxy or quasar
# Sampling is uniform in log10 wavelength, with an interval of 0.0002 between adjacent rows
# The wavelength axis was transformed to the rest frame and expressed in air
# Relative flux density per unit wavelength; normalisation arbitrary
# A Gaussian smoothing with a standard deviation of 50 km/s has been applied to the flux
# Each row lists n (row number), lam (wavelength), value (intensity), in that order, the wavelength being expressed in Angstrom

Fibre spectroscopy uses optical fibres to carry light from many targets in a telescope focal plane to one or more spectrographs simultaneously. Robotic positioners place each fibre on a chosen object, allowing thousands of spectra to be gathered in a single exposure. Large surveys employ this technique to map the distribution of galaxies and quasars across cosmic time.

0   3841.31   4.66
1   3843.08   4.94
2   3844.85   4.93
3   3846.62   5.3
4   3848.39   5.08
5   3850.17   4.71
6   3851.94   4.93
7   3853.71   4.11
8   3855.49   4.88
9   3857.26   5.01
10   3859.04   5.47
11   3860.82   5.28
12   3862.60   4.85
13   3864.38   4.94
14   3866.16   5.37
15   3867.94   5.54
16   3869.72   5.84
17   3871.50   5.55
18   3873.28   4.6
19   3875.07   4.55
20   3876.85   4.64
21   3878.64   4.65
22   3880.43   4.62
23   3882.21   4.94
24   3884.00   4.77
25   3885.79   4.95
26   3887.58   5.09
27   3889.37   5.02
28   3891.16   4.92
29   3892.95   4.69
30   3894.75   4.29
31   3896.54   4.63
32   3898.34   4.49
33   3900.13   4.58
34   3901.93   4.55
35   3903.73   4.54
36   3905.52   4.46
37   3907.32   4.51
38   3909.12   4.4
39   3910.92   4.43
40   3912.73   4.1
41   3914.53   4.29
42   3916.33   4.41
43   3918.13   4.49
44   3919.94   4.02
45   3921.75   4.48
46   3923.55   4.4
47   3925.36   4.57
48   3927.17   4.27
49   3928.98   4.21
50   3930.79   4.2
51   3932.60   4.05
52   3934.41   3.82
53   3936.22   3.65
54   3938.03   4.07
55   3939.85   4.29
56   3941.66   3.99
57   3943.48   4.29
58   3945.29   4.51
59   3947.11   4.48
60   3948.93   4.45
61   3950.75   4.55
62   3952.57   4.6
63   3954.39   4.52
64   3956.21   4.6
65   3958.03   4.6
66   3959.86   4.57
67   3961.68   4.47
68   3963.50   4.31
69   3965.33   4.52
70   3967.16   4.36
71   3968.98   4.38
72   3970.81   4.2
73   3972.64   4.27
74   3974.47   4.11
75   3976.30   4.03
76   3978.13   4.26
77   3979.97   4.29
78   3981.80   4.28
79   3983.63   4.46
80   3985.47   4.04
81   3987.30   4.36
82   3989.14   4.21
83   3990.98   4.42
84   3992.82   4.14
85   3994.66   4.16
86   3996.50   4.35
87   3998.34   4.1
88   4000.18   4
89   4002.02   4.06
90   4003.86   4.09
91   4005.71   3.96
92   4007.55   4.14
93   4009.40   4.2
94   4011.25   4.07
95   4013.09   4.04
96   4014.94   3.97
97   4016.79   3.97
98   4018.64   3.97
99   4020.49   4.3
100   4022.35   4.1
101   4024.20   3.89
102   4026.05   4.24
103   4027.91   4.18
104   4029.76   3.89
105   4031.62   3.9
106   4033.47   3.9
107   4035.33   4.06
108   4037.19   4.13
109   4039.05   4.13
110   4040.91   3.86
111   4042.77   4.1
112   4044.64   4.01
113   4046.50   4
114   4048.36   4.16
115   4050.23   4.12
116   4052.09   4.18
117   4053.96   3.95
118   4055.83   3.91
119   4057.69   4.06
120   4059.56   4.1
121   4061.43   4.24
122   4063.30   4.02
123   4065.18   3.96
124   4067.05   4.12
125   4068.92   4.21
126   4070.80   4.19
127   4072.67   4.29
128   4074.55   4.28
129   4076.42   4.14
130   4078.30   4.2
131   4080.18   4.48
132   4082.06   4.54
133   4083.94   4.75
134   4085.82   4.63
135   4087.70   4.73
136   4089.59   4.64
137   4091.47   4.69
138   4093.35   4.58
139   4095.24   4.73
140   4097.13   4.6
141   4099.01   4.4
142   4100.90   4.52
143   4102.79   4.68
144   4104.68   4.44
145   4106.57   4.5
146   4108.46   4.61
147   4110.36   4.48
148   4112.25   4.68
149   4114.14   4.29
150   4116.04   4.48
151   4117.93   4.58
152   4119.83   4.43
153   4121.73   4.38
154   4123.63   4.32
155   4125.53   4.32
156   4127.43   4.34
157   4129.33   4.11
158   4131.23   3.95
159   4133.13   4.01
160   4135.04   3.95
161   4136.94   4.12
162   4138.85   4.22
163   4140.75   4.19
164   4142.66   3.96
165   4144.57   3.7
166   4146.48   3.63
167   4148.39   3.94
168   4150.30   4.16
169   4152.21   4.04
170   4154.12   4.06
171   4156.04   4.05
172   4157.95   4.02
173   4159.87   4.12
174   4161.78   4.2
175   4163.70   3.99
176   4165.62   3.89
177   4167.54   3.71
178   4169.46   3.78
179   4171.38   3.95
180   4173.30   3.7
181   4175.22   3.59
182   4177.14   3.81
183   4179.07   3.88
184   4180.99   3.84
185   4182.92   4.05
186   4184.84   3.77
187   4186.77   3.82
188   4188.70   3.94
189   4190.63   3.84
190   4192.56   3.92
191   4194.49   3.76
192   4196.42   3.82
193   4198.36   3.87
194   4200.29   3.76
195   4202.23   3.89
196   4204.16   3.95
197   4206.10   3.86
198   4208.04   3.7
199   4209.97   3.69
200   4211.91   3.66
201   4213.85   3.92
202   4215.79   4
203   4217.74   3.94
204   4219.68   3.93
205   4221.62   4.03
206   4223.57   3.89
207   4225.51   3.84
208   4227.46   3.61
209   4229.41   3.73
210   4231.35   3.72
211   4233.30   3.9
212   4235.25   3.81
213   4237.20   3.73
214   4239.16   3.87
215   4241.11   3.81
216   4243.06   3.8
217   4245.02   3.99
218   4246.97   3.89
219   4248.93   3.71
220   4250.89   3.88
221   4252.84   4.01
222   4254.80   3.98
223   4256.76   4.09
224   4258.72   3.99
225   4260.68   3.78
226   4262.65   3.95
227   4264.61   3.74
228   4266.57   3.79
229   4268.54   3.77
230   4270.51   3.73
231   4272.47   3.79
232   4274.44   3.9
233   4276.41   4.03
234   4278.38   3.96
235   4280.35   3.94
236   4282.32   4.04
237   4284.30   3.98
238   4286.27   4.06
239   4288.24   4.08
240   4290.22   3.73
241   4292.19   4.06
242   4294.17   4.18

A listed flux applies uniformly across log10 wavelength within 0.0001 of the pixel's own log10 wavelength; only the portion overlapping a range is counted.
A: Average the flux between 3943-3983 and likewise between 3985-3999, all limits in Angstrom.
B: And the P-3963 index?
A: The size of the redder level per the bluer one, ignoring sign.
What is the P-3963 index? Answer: 0.96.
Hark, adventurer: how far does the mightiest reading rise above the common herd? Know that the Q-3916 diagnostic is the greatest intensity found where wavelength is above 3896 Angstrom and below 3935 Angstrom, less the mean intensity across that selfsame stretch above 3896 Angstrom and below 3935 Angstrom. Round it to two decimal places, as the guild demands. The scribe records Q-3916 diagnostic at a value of 0.27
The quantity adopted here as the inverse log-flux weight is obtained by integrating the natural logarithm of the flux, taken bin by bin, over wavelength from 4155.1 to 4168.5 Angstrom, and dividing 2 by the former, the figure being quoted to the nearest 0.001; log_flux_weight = 0.108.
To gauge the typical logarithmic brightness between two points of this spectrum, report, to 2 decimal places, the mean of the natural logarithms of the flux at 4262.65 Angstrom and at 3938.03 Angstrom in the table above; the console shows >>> 1.39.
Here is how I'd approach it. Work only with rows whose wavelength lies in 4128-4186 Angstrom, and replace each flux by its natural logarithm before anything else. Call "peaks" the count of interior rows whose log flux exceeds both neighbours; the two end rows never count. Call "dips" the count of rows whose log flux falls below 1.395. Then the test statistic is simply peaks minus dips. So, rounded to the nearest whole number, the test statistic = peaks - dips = -11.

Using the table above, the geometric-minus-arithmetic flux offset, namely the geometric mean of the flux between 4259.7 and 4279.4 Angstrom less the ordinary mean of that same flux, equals -0.001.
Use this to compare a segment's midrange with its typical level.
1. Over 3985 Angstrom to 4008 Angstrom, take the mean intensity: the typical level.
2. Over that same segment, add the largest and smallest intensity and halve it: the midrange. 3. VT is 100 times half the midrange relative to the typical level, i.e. 50.4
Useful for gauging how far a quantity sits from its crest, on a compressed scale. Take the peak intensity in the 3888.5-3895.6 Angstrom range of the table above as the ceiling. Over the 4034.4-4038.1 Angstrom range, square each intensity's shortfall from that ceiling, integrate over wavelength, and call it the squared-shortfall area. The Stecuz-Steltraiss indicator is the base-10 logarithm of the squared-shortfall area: 0.50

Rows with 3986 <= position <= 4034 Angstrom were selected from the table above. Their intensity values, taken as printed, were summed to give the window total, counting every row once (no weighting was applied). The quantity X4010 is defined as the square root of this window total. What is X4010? 10.3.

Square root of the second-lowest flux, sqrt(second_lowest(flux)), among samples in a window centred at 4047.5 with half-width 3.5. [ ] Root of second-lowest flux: 2.00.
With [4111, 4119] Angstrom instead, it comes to 2.12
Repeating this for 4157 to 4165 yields 2.00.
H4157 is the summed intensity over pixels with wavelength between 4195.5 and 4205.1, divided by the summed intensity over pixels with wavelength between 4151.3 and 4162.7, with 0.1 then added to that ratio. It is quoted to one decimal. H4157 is 0.9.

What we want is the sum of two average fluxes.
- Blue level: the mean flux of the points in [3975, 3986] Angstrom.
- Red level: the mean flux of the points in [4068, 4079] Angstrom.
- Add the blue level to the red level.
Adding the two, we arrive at 8.45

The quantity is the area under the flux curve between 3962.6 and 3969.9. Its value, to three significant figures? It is 32.1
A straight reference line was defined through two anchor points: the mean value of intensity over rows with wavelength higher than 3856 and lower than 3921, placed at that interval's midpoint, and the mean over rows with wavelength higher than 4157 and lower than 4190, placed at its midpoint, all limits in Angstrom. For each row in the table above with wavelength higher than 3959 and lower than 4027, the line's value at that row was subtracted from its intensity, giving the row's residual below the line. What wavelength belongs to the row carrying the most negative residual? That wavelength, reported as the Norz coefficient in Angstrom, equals 3976.30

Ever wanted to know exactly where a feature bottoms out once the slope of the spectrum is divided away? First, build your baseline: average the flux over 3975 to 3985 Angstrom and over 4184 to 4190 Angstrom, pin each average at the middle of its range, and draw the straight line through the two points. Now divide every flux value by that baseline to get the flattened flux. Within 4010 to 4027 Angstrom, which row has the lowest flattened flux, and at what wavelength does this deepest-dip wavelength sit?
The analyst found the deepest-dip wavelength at 4024.20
